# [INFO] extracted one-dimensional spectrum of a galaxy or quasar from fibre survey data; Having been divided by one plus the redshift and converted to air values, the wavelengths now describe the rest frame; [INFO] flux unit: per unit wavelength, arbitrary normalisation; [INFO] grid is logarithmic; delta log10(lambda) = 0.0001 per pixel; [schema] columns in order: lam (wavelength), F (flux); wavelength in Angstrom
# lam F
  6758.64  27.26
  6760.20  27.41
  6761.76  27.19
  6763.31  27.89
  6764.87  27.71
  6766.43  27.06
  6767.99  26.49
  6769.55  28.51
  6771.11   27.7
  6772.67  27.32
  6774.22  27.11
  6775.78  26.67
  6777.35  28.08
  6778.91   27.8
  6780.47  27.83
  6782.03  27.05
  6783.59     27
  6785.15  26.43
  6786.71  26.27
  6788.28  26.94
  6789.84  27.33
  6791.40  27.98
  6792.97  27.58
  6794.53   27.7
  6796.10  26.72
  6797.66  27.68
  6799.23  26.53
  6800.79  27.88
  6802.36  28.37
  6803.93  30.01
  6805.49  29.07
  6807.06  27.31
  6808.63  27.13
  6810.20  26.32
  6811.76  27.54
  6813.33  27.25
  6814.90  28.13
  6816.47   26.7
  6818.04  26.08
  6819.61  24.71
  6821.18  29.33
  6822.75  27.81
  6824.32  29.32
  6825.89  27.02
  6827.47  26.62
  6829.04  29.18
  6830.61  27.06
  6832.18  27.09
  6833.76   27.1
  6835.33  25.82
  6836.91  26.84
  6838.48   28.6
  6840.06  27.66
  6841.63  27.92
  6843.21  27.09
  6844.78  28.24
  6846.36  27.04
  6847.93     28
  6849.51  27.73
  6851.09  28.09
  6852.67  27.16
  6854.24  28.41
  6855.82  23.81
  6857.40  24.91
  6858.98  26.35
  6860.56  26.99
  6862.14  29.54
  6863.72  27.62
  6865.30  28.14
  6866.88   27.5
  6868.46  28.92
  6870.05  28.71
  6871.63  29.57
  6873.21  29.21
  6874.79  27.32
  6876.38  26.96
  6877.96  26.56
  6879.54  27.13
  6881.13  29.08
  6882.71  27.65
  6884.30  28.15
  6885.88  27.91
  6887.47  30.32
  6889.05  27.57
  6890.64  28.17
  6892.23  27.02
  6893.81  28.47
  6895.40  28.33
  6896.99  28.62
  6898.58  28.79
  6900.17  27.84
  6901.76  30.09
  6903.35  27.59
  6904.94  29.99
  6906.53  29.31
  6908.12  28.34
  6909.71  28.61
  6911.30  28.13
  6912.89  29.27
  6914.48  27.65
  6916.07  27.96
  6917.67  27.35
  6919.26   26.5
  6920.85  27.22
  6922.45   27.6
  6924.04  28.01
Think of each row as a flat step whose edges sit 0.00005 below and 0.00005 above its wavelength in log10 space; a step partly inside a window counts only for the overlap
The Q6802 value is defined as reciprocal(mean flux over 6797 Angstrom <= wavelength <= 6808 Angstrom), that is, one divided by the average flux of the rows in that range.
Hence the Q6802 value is 0.0356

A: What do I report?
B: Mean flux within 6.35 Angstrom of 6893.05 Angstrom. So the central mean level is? 28.4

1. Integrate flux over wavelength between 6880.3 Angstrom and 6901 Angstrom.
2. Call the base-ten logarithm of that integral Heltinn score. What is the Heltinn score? 2.77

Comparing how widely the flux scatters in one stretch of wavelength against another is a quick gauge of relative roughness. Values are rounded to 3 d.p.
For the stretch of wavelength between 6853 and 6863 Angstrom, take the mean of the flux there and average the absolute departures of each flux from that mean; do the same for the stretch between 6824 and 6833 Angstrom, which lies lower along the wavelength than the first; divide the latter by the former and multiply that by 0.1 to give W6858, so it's 0.062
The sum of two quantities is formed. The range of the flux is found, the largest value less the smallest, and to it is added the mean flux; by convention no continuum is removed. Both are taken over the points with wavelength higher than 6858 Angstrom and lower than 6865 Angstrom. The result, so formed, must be 30.8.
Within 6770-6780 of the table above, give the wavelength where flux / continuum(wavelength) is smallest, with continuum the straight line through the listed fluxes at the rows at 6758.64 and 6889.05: 6775.78 Angstrom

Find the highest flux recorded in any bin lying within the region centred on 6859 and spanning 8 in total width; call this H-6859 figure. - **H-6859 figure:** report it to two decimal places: 29.54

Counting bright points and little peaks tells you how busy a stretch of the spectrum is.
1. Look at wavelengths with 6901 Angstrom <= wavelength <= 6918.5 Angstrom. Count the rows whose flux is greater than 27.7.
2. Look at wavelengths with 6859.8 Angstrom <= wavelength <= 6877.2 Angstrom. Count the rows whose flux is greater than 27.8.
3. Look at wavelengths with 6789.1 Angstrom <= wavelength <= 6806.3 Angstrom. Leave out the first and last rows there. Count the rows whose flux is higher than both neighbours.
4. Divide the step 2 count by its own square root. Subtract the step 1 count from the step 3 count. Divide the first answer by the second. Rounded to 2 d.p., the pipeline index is -0.61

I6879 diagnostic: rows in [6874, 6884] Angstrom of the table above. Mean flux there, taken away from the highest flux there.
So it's 1.6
